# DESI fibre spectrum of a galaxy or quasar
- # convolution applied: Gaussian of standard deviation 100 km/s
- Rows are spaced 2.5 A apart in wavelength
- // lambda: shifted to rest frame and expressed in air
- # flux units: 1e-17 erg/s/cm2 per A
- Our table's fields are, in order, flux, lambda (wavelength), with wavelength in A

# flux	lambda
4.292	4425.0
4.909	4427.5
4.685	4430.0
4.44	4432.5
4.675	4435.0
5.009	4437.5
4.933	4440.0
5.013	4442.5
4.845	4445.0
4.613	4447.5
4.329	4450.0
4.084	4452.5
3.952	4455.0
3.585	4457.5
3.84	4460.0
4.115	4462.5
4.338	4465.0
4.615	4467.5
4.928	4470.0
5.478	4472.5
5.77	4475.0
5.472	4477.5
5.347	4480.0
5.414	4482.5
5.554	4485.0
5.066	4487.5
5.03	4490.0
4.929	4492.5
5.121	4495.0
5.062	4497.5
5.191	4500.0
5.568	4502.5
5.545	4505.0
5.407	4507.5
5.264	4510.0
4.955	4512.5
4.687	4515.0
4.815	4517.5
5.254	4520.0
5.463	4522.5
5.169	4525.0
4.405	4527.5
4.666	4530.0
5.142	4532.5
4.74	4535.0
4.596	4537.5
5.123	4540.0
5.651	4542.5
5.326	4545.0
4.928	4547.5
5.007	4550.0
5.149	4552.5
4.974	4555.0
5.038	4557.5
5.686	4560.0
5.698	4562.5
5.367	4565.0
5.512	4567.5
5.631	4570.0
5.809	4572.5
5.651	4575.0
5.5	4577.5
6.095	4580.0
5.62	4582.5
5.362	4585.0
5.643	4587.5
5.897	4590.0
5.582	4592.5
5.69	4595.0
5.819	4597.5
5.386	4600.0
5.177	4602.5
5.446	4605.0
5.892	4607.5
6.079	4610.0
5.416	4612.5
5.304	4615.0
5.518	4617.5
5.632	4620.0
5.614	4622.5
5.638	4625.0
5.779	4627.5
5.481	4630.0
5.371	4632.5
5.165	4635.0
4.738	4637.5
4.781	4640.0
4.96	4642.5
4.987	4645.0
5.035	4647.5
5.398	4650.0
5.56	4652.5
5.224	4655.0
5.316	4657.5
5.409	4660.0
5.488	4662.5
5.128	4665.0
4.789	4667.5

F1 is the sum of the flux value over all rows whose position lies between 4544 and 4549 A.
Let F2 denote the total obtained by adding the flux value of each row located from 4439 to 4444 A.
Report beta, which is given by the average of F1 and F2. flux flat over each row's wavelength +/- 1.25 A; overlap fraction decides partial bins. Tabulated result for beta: 10.1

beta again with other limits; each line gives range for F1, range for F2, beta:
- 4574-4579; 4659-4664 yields 11.0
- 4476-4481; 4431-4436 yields 10.0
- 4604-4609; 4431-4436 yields 10.2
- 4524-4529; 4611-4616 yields 10.1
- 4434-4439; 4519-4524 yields 10.2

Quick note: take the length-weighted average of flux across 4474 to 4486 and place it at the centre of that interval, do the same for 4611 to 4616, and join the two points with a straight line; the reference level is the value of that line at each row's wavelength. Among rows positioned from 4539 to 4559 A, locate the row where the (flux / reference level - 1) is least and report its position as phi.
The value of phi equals 4547.5 A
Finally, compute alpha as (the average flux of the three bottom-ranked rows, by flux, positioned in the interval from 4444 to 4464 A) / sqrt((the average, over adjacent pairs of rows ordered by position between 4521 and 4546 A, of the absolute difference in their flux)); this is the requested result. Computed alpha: 5.9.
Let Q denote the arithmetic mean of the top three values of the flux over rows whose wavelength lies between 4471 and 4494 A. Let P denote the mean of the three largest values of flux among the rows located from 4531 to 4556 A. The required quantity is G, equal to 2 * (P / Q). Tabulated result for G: 1.92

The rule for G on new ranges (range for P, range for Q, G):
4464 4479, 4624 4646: 1.98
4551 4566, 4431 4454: 2.24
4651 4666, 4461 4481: 1.97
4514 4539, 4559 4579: 1.85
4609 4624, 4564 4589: 1.97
